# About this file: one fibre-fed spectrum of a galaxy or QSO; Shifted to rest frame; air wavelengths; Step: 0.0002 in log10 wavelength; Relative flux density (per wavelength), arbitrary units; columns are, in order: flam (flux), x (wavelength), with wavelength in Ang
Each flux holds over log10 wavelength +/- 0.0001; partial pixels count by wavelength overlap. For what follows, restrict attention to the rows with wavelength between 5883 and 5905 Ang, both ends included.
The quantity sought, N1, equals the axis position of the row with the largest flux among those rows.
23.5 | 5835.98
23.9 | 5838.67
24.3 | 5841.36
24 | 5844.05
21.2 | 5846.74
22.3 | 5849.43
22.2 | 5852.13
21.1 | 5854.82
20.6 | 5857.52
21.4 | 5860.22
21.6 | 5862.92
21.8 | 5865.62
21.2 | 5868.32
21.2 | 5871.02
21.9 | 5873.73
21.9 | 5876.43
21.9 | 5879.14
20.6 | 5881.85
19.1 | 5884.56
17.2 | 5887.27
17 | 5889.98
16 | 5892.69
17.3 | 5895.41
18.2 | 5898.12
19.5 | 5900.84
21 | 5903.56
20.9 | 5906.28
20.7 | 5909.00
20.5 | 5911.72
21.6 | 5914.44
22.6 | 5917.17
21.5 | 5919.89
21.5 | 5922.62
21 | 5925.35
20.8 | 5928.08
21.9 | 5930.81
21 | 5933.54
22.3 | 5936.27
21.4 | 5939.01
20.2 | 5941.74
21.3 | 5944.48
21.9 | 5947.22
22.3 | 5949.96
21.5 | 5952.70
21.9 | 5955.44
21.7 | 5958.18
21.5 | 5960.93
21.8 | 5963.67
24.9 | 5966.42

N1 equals 5903.56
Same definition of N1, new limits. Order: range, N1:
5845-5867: 5849.43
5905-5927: 5917.17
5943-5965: 5949.96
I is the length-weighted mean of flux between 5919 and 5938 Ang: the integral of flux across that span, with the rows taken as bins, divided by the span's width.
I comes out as 21.4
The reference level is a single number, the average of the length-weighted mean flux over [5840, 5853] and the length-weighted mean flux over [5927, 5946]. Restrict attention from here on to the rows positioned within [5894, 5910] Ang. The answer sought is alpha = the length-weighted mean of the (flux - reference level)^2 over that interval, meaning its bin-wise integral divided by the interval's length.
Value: 8.3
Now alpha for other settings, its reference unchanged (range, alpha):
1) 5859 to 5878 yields 0.3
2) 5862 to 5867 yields 0.1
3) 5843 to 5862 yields 1.1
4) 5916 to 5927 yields 0.5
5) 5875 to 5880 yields 0.0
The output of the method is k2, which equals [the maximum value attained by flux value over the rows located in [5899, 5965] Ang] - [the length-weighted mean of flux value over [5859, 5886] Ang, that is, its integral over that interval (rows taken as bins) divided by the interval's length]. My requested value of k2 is 1.35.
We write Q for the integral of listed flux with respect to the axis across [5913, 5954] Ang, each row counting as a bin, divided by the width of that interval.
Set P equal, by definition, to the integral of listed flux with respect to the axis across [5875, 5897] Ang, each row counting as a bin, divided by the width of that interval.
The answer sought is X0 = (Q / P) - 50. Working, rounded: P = 18.9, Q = 21.5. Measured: -48.9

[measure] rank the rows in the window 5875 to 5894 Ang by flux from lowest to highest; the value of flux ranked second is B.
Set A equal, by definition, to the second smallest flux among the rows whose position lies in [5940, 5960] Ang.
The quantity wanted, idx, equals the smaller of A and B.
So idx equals 17.0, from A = 21.3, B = 17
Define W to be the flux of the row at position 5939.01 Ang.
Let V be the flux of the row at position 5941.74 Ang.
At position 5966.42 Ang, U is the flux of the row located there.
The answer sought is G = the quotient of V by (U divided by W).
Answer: 17.4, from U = 24.9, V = 20.2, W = 21.4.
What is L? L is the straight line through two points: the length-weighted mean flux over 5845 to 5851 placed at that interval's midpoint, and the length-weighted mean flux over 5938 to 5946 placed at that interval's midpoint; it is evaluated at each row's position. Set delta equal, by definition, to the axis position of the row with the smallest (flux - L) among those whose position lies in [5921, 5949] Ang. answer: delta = 5941.74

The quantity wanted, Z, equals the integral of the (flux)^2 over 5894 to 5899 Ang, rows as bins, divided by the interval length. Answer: 313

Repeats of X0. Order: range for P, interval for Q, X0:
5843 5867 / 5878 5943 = -49.1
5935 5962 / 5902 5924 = -49.0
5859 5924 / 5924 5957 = -48.9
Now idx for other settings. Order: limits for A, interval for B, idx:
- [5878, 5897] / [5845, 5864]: 17.0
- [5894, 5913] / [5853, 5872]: 18.2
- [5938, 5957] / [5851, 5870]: 21.1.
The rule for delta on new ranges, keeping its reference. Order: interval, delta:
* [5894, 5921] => 5895.41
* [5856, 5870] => 5857.52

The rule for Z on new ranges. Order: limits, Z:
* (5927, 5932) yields 457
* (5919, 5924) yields 462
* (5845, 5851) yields 481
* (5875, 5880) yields 480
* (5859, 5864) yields 462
